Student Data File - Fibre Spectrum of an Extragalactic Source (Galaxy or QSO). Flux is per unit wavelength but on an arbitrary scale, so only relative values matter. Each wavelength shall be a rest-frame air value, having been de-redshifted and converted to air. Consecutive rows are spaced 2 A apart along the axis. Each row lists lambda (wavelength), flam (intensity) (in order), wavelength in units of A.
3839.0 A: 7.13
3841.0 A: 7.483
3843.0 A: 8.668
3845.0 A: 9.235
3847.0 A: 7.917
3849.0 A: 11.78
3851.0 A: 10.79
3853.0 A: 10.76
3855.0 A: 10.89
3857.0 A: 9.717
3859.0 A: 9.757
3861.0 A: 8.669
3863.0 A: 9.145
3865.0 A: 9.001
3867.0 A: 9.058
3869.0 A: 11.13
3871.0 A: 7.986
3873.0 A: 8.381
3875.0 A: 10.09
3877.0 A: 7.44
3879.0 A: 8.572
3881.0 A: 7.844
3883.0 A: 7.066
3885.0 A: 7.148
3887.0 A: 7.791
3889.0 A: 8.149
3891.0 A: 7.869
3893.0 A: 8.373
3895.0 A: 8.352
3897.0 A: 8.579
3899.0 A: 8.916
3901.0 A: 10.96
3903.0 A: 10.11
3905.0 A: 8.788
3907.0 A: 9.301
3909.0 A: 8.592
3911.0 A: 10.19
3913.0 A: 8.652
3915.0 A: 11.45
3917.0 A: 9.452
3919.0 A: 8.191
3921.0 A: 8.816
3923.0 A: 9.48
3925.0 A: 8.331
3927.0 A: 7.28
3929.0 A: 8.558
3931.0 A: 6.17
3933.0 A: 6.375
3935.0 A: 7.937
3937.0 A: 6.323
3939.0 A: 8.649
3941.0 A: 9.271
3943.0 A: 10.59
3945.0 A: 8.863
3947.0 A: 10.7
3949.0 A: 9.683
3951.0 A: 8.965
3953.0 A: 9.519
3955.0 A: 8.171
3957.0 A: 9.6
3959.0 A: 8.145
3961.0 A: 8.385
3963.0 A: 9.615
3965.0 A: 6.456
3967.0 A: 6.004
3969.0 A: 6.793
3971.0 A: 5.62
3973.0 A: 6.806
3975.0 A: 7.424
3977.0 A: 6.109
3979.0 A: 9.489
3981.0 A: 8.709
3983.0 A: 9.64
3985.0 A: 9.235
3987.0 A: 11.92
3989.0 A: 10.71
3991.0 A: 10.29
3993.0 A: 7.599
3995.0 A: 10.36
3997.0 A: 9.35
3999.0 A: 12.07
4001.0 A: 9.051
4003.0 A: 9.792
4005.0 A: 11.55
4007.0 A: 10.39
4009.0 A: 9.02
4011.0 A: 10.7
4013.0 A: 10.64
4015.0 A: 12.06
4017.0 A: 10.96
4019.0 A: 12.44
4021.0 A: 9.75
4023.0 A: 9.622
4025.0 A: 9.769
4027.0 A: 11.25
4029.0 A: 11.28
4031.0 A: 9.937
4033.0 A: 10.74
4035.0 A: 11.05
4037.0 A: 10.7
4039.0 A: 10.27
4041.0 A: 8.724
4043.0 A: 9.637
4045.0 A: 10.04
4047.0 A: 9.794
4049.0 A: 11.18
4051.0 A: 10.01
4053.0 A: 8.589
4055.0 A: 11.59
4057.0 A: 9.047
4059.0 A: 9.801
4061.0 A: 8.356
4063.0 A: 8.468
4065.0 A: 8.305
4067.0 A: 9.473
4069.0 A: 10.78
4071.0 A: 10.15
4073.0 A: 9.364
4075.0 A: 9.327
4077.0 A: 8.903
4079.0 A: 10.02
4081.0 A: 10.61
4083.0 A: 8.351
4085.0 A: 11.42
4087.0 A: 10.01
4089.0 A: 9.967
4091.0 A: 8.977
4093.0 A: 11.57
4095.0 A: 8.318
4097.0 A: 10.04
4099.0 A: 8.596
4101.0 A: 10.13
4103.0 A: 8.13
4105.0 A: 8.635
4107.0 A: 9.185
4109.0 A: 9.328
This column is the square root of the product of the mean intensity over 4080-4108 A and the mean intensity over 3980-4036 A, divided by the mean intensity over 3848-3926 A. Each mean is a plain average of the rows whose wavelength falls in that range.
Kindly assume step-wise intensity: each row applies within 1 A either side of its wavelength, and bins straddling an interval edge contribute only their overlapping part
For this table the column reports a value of 1.09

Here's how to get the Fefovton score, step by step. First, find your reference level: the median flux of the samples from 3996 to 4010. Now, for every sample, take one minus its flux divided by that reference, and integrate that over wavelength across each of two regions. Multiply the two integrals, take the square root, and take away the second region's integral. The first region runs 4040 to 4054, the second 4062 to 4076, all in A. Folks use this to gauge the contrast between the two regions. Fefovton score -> -0.3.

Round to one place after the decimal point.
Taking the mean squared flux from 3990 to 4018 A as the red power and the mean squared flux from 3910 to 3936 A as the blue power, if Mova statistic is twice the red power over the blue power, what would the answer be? 2.9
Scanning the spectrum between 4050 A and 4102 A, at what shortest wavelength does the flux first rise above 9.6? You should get 4051.0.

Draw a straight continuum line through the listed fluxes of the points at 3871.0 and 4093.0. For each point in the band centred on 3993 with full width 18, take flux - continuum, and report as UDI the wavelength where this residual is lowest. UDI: 3993.0 A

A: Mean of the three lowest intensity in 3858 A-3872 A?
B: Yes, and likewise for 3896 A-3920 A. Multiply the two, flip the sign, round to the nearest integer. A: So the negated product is -72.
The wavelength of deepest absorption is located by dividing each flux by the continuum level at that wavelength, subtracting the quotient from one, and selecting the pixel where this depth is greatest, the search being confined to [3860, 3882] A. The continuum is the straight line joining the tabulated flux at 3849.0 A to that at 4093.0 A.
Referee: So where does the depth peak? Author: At 3877.0 A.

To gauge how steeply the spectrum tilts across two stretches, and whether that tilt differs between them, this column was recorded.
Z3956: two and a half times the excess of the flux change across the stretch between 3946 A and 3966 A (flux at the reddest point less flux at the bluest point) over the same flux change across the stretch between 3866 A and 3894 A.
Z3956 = -9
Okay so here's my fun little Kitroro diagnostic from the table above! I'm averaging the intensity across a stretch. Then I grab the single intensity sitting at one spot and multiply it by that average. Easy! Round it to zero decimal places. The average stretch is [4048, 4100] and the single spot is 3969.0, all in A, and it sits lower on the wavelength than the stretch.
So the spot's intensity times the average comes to 66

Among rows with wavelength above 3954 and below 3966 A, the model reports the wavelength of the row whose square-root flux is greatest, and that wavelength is 3963.0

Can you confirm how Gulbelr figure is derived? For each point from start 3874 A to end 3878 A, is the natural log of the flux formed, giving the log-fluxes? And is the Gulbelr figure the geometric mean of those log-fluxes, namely 2.15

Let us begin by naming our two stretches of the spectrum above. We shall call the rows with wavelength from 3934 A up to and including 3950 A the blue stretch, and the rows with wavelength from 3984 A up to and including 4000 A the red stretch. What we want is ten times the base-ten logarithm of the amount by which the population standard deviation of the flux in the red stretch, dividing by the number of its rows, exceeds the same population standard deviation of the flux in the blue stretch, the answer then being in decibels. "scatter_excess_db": -14.5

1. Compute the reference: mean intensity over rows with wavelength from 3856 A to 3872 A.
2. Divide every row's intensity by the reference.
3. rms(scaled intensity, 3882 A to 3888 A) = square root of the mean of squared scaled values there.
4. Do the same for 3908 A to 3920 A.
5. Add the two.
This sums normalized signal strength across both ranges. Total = 1.8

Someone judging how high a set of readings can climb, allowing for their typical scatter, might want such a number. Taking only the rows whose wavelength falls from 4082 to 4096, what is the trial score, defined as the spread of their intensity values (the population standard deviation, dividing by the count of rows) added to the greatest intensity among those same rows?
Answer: 12.8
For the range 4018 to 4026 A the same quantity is 13.6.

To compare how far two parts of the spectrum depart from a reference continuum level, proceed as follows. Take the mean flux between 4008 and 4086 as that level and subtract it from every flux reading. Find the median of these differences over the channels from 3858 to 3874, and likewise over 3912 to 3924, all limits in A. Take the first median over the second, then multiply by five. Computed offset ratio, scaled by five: 6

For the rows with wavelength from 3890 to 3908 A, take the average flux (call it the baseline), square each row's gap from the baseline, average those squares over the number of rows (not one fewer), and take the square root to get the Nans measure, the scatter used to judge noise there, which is 0.91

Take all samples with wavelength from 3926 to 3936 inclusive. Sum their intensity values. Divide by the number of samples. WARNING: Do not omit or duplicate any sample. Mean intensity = 7.3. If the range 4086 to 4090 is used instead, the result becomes 10.0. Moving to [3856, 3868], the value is 9.2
